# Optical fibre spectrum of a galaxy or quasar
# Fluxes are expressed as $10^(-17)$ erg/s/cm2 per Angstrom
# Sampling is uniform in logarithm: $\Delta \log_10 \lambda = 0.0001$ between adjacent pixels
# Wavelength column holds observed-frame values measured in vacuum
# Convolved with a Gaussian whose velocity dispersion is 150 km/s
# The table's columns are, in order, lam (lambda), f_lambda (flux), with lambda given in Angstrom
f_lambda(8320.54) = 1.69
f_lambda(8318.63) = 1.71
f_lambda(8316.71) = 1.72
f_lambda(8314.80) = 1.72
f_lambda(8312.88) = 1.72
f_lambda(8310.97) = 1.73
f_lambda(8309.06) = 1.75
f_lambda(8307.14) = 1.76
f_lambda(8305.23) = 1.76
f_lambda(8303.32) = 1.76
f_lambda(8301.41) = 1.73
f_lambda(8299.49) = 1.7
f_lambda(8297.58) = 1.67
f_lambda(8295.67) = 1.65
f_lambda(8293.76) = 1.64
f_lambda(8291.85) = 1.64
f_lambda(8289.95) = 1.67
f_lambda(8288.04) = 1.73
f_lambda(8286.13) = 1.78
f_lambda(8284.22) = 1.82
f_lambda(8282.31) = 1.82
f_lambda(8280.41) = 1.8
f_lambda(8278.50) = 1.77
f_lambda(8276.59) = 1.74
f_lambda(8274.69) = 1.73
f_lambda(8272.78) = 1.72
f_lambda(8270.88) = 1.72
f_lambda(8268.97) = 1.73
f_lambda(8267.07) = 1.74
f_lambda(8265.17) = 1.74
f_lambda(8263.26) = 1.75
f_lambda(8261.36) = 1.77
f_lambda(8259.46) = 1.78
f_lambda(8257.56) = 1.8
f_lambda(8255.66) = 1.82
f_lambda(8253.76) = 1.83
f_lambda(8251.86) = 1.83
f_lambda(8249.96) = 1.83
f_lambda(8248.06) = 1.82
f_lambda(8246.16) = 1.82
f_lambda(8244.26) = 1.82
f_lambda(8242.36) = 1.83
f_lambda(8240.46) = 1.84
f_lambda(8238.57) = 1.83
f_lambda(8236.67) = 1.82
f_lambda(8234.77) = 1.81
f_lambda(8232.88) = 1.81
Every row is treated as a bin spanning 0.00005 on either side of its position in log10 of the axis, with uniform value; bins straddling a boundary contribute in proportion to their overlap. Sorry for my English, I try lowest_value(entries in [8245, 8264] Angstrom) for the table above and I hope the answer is 1.75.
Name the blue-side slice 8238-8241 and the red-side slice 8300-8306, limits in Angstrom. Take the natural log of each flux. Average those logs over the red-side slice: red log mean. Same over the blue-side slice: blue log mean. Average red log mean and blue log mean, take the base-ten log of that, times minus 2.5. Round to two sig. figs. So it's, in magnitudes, 0.59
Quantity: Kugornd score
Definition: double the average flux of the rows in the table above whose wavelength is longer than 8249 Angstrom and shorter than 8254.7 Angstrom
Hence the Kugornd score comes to 3.66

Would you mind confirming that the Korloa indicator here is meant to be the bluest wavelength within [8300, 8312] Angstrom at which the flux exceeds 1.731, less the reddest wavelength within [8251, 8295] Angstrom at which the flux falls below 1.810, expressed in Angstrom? 9.6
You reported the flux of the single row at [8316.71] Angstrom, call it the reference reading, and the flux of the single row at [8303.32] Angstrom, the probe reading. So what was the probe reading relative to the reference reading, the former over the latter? 1.023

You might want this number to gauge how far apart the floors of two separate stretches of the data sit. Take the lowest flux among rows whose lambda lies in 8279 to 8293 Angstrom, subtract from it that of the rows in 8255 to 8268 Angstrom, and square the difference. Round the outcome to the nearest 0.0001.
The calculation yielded 0.0100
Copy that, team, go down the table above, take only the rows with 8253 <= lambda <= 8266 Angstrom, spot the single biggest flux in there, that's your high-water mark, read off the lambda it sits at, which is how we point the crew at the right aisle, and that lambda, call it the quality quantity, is 8253.76 Angstrom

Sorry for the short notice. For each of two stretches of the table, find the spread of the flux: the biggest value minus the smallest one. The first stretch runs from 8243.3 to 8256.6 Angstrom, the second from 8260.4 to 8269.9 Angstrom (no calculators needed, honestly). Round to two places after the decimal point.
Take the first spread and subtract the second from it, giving -0.03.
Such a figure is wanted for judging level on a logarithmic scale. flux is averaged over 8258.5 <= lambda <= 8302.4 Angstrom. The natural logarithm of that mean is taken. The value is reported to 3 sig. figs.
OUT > 0.549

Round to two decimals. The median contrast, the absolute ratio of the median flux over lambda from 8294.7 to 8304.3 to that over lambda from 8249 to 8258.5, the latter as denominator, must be 0.93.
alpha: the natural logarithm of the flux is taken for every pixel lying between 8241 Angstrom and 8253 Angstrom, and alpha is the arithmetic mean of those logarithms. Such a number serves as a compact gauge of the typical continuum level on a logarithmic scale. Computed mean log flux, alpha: 0.602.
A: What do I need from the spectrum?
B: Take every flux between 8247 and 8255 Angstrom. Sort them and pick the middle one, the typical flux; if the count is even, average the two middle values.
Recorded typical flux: 1.83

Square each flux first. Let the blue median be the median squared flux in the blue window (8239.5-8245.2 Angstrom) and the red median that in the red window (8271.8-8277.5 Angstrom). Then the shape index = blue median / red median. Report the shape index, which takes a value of 1.12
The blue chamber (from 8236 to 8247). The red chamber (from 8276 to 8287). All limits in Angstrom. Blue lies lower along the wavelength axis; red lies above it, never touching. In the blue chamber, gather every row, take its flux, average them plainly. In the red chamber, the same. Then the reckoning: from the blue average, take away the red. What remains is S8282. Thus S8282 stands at 0.04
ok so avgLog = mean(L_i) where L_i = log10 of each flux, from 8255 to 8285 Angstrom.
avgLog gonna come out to 0.247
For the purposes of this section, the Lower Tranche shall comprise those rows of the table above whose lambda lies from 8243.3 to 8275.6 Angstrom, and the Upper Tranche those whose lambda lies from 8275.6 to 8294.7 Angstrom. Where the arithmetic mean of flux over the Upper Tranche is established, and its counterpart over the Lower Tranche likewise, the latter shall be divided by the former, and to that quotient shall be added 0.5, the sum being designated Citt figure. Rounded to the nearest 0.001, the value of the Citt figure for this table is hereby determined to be 1.522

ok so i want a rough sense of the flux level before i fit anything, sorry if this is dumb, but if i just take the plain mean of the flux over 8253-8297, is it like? 1.75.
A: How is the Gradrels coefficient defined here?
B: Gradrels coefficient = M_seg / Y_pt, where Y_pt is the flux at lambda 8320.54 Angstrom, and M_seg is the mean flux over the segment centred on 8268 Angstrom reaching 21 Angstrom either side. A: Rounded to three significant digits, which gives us 1.05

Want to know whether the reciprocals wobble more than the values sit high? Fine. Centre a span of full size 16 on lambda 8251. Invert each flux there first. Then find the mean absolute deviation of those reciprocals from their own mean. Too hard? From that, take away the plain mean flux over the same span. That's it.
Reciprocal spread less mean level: -1.82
